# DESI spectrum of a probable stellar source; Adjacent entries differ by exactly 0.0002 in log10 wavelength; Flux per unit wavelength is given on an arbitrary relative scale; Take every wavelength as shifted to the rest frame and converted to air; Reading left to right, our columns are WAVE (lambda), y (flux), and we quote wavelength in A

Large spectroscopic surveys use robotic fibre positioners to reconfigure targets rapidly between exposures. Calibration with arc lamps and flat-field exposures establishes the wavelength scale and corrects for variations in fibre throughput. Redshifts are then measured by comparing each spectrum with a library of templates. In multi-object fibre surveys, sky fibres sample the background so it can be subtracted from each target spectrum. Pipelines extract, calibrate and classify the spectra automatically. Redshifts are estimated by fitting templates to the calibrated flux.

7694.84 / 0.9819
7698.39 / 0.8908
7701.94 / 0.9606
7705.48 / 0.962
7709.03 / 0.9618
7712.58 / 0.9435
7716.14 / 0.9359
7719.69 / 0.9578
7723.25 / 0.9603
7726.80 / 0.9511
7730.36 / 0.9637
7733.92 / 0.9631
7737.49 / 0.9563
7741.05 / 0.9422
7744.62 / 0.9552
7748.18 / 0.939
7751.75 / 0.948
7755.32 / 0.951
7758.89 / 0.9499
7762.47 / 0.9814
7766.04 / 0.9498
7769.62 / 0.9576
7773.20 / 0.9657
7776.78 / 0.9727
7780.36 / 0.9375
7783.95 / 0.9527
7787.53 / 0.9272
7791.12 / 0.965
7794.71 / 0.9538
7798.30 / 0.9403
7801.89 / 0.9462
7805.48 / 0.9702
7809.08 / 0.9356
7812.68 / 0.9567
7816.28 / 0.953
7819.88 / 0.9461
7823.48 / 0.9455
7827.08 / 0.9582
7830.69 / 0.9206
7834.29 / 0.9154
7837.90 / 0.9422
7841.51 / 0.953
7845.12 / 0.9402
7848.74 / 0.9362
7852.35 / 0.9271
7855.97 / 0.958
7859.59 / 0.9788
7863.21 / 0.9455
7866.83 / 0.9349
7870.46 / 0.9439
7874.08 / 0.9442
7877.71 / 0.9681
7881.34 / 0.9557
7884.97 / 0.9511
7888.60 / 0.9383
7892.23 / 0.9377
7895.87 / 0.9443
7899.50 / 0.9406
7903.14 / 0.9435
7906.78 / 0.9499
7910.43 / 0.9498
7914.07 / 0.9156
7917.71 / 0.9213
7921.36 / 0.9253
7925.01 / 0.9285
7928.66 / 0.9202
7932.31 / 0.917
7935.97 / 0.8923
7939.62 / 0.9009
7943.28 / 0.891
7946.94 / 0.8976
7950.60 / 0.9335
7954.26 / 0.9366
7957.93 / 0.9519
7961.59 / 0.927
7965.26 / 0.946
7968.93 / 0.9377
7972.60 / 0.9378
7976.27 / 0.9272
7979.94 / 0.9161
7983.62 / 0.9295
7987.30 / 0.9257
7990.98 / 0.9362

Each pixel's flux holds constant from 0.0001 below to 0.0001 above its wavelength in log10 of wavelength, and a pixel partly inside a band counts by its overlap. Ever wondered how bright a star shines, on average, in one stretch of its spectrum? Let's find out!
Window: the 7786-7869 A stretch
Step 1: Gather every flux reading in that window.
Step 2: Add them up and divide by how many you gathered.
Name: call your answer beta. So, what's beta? 0.946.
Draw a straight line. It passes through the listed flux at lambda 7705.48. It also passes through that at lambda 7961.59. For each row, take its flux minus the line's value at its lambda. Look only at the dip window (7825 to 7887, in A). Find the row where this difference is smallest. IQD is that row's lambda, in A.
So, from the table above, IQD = 7834.29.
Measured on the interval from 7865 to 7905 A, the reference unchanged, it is 7866.83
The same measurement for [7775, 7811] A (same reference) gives 7787.53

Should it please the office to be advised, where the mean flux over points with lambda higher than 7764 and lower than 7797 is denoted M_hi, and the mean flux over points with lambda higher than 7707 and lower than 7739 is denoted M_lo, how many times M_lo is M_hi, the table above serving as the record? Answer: 0.999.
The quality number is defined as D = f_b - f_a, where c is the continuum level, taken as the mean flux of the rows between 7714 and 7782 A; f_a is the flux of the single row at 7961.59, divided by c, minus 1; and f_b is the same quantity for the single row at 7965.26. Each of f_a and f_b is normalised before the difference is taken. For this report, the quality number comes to 0.020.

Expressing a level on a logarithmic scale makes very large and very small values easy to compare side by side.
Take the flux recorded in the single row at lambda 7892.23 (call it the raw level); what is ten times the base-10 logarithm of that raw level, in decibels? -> -0.28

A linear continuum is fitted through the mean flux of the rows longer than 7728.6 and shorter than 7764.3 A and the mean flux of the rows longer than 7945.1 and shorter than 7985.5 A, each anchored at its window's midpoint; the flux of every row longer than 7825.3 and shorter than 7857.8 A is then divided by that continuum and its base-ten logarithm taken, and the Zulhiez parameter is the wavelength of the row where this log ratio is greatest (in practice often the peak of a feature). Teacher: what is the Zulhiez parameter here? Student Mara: 7855.97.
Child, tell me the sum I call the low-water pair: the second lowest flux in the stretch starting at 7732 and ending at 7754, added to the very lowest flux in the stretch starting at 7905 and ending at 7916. 1.86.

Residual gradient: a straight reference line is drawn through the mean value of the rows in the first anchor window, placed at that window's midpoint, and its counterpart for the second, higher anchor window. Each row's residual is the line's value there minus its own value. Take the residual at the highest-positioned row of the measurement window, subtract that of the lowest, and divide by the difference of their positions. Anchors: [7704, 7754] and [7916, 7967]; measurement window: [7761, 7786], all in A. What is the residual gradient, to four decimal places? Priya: 0.0012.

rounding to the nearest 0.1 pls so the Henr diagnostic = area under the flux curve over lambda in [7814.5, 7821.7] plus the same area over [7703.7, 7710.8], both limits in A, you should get 13.7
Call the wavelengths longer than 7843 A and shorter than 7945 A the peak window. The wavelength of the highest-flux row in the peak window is 7859.59 A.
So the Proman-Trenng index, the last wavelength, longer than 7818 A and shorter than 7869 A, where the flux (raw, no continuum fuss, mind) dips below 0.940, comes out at 7866.83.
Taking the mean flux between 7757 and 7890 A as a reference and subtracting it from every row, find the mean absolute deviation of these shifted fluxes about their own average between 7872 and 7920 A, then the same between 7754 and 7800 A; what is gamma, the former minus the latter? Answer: -0.0015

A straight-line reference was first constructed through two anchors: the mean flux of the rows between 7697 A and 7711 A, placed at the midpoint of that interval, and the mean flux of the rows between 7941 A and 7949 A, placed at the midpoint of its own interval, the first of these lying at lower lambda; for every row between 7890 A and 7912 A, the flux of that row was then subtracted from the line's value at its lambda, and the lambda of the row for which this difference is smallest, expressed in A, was 7910.43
